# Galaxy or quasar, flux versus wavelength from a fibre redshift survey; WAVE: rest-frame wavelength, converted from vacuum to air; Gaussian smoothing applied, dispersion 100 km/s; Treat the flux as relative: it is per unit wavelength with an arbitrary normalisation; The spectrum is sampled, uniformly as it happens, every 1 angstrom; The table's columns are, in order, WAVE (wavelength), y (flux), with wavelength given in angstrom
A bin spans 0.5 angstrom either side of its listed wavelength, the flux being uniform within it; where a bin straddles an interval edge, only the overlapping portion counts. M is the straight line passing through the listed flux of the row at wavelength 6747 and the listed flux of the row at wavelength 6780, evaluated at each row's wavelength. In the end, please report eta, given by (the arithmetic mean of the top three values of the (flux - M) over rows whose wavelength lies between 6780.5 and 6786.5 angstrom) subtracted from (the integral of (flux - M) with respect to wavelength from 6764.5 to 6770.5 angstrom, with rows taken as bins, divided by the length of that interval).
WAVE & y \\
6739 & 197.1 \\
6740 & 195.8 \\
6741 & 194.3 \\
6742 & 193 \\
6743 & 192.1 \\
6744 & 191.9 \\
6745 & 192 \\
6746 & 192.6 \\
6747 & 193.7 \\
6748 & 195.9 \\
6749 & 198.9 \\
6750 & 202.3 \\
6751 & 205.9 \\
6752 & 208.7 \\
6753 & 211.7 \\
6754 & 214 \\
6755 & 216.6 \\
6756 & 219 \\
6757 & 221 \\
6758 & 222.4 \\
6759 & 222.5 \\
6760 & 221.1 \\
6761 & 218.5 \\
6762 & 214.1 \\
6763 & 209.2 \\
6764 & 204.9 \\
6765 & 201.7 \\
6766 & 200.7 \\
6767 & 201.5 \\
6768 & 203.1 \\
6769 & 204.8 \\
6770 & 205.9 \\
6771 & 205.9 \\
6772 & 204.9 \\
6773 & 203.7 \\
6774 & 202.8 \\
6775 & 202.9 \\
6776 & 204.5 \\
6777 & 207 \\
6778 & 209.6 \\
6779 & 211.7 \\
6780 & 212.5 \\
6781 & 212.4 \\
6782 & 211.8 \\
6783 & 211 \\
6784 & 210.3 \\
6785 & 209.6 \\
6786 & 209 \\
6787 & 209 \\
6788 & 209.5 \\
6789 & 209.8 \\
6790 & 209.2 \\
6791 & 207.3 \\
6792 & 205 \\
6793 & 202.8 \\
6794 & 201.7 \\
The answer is -1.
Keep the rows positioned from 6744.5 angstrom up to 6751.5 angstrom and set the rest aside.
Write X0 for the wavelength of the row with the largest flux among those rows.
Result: 6751 angstrom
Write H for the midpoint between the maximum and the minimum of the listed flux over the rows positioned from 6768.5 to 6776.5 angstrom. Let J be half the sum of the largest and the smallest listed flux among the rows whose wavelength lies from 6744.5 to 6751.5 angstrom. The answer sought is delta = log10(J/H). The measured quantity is -0.01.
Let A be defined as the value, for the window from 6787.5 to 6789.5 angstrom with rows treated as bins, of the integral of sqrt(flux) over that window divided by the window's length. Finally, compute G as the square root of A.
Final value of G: 3.81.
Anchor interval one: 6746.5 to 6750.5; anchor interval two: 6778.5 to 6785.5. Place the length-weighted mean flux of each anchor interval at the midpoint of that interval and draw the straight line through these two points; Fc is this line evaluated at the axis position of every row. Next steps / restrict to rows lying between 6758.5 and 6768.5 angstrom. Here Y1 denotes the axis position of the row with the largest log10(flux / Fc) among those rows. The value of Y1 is 6759 angstrom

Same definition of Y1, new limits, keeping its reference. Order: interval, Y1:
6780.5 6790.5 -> 6781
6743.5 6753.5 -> 6753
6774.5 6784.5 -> 6780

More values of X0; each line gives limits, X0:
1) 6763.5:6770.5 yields 6770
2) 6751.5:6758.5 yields 6758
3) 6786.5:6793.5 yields 6789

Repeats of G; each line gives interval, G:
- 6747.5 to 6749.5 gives 3.75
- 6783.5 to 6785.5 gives 3.81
